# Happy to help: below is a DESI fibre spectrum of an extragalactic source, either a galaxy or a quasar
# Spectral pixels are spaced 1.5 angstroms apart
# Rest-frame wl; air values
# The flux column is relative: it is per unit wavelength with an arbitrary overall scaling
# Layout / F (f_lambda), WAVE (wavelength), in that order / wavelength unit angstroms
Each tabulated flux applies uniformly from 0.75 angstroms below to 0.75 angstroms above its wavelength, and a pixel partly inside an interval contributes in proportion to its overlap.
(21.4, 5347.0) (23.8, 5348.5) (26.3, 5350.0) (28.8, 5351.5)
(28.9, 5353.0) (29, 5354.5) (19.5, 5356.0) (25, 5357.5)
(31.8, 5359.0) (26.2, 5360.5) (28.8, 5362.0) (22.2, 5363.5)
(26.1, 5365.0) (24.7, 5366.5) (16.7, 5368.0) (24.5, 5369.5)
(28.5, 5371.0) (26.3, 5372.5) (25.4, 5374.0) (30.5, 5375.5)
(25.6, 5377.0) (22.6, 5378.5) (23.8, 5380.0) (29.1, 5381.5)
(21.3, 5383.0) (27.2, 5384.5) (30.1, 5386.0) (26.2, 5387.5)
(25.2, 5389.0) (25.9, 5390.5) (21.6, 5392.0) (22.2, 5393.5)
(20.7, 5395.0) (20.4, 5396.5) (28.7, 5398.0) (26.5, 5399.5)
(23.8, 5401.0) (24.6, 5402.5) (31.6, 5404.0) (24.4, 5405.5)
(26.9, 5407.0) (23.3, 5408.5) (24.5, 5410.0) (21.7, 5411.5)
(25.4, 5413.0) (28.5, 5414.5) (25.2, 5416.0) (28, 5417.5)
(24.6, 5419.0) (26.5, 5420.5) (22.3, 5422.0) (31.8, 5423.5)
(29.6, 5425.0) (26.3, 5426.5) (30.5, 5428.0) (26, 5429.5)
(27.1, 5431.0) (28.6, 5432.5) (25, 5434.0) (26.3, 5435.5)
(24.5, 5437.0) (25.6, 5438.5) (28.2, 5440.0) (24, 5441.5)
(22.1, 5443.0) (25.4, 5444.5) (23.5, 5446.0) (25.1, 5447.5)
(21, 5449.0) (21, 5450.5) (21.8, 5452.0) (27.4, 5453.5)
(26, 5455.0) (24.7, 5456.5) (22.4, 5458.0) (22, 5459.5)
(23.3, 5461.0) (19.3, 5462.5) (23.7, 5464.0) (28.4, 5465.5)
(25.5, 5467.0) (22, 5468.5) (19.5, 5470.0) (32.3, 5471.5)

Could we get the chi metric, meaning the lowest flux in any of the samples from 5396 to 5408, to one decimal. 20.4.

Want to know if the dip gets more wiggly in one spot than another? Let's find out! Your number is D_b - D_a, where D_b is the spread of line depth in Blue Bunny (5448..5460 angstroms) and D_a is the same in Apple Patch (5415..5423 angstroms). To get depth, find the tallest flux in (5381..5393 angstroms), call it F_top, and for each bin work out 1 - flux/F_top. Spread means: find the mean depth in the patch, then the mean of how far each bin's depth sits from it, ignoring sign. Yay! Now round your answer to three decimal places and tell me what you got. 0.017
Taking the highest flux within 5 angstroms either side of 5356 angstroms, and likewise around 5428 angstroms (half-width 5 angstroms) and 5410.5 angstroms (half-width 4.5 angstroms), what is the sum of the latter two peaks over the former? 1.896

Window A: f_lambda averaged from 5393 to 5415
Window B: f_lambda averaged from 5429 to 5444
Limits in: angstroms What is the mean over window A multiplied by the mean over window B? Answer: 640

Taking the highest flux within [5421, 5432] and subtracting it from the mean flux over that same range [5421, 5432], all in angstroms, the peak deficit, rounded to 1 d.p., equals -4.1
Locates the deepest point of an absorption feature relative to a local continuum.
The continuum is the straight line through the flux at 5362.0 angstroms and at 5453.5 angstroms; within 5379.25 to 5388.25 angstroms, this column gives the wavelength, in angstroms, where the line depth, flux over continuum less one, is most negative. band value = 5383.0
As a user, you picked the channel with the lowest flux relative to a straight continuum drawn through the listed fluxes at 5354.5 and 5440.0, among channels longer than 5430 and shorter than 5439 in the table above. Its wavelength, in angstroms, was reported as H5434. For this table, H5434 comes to 5437.0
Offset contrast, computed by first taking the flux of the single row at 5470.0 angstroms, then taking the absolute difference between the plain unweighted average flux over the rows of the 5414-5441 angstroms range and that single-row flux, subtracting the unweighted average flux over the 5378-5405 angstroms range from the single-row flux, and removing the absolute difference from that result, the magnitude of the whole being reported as 13.0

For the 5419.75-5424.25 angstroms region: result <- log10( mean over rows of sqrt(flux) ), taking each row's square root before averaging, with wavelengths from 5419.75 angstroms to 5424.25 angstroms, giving 0.713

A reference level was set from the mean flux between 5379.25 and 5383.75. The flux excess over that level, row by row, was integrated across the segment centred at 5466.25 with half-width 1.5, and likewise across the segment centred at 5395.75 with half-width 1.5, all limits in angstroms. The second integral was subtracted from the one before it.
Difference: 19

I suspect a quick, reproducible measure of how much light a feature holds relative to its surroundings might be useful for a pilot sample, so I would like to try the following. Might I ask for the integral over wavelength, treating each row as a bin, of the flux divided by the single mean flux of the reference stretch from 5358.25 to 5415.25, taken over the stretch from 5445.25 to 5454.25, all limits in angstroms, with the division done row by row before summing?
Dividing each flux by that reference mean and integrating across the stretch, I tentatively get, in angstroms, 8.3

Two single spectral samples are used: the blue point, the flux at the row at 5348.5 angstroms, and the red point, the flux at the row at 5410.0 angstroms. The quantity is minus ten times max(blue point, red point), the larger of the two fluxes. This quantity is -245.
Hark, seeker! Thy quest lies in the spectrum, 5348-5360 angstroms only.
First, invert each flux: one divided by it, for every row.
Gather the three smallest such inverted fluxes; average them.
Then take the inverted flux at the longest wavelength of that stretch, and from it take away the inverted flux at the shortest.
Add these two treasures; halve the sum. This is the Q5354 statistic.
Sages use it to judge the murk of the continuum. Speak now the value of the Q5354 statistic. 0.011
